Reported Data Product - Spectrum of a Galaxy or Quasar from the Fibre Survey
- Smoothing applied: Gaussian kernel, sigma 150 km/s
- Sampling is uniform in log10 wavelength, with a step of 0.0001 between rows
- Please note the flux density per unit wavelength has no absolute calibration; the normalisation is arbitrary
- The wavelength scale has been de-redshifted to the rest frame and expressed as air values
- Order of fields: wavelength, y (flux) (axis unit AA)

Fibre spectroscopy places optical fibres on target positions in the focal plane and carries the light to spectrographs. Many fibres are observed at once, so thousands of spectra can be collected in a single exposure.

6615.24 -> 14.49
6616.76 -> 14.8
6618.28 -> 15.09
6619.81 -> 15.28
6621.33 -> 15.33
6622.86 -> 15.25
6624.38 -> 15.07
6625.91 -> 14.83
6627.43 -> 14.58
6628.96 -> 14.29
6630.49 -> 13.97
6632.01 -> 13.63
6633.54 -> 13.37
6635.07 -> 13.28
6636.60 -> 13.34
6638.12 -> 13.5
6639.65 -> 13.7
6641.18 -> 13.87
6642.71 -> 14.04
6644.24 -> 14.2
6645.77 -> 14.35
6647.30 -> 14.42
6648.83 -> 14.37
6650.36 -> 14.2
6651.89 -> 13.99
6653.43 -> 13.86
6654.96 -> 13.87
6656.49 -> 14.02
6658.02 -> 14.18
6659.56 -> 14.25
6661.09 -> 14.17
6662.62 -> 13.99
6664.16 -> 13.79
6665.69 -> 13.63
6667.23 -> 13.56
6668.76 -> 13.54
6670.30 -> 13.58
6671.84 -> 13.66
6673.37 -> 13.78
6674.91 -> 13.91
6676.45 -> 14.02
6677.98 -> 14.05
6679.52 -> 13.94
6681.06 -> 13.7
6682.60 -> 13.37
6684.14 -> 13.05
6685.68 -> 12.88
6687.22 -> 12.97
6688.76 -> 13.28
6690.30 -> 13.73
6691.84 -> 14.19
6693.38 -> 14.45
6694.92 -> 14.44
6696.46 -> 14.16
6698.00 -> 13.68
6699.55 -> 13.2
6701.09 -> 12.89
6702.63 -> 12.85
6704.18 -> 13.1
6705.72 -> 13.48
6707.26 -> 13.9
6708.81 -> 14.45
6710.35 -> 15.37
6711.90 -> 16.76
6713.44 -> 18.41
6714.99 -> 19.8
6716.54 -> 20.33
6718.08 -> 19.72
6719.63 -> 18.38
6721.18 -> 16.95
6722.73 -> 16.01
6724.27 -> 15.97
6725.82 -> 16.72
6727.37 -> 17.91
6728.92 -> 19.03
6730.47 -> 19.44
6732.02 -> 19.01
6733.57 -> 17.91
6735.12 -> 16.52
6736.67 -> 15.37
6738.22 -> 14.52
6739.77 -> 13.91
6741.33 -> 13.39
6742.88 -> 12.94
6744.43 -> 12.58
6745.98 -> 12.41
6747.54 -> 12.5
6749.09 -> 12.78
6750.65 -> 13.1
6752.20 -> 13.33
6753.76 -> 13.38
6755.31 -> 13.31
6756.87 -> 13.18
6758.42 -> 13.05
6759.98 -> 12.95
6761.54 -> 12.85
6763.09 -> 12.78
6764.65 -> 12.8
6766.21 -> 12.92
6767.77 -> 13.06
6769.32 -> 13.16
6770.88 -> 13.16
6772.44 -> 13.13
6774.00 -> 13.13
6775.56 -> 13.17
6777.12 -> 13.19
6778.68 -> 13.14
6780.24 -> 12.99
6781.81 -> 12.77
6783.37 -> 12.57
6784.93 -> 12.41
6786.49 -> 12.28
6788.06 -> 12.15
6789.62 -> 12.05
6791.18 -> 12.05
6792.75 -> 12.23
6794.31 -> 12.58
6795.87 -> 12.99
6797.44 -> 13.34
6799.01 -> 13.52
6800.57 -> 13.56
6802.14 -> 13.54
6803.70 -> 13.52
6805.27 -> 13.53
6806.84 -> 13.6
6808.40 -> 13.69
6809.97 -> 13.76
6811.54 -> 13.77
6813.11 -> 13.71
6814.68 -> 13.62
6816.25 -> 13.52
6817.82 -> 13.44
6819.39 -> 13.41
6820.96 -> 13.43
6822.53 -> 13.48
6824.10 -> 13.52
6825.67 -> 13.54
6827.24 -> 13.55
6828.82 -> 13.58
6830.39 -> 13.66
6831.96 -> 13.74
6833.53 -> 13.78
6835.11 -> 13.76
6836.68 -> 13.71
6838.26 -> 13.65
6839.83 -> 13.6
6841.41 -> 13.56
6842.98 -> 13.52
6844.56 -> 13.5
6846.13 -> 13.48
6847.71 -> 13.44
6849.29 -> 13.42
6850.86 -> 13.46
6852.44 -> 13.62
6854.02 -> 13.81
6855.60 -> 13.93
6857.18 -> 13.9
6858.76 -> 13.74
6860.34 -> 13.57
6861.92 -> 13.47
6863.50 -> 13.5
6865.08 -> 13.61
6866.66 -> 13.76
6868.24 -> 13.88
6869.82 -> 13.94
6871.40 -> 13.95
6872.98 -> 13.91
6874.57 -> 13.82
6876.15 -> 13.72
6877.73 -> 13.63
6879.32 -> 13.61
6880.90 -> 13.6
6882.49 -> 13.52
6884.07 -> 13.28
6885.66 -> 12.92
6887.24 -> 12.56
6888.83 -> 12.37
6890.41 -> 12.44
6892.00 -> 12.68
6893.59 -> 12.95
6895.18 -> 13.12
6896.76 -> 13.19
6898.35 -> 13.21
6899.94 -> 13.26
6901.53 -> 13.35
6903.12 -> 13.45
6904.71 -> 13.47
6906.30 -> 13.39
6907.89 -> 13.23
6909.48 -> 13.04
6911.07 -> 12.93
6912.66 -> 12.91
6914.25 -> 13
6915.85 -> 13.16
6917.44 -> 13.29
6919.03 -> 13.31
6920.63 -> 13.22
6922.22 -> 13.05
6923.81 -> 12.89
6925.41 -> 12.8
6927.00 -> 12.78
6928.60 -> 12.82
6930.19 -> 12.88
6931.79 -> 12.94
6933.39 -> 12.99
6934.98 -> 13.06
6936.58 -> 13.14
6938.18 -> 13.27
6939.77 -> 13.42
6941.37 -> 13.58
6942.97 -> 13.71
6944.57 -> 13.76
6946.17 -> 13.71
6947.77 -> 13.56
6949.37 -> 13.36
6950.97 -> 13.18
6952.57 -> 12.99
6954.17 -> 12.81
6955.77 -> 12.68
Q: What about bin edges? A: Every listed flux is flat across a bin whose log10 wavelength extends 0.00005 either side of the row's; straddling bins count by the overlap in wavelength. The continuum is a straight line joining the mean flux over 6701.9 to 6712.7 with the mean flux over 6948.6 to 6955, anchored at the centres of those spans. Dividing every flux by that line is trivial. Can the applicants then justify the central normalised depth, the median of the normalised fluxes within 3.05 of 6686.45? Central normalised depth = 0.90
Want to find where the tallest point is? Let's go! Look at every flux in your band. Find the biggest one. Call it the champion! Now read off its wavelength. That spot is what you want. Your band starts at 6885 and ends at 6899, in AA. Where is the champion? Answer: 6898.35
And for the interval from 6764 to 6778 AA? 6777.12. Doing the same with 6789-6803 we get 6800.57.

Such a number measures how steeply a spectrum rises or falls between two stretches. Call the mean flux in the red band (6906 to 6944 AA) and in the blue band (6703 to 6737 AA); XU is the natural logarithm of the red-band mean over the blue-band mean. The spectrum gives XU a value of -0.26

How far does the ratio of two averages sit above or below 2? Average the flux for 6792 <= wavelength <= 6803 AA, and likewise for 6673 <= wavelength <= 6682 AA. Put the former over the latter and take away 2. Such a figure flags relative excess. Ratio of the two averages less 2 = -1.06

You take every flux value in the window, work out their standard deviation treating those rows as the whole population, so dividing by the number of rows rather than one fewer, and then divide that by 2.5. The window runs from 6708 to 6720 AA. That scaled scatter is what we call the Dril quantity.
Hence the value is 0.81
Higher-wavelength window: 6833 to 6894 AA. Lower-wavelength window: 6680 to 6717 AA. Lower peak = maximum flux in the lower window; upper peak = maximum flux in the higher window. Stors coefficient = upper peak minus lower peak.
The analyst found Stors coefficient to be -6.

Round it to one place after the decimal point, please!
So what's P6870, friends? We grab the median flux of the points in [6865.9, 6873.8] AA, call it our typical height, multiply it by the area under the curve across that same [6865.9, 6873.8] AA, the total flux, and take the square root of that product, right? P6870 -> 39.1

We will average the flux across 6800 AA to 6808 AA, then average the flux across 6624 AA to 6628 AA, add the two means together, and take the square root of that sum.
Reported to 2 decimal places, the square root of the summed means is 5.33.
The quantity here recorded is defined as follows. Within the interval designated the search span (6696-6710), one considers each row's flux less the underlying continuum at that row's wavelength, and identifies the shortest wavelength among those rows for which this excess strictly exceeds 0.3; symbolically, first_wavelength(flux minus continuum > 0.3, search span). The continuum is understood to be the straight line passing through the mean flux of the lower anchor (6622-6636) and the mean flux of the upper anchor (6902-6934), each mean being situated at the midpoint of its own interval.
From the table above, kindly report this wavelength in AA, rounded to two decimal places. 6708.81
